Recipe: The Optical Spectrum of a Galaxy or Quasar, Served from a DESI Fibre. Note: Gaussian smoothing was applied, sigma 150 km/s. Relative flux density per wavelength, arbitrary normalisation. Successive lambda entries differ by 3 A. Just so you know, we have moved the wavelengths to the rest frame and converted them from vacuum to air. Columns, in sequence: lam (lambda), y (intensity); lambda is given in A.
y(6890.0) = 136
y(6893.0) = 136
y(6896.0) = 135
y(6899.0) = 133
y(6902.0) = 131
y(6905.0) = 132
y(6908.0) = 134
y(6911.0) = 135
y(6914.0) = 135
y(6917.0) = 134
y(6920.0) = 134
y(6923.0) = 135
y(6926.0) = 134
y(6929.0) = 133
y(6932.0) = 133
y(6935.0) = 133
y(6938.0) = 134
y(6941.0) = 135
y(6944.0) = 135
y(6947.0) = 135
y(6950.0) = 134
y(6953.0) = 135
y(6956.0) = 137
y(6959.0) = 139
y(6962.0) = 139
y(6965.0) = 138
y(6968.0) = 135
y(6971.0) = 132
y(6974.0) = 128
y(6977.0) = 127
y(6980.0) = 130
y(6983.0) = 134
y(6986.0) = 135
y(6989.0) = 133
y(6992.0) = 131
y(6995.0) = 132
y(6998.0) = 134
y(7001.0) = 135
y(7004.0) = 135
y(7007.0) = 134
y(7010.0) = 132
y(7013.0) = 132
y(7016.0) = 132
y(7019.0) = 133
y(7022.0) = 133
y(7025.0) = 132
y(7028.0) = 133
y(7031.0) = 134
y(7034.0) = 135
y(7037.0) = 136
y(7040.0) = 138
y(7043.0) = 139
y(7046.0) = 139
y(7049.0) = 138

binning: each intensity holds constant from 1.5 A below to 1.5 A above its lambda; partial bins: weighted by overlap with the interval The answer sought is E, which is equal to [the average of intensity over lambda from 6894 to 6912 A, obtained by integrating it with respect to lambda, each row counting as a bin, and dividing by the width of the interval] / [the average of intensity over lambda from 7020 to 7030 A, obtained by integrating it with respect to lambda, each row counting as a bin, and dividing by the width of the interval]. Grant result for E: 1.00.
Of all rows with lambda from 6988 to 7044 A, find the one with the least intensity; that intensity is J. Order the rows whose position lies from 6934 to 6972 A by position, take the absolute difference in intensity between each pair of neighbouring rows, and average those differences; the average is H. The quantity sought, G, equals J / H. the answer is 105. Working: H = 1.25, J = 131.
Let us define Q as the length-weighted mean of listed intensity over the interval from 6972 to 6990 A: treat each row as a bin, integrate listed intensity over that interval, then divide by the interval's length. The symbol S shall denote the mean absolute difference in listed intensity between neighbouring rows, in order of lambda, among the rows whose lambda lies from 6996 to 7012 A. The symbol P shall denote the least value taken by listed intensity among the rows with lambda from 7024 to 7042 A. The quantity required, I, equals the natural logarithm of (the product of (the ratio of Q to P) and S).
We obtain 0.0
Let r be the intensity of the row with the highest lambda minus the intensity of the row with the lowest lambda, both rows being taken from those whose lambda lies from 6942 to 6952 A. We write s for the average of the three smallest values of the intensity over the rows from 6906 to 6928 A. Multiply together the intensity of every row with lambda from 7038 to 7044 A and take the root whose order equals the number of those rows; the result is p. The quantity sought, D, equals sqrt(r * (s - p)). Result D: 2.1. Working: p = 138.5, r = -1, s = 134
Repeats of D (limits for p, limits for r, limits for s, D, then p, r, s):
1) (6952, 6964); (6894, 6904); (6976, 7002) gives 5.7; 137.5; -4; 129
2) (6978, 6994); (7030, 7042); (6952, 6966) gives 4.0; 132.6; 4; 137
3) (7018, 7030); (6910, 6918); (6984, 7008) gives 0.9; 132.7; -1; 132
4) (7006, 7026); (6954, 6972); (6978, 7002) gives 2.8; 132.6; -5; 131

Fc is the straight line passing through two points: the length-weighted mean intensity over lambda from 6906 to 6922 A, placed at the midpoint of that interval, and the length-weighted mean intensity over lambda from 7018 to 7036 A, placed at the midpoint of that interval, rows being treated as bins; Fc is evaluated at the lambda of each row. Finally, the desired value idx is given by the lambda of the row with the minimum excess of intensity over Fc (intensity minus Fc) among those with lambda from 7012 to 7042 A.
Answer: 7013.0 A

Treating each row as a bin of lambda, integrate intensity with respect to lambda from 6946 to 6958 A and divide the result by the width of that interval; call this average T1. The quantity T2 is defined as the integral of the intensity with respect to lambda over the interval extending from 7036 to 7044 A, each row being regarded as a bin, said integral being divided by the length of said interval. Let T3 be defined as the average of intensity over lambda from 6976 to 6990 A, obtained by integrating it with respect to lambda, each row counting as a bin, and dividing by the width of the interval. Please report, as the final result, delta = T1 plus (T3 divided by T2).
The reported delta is 136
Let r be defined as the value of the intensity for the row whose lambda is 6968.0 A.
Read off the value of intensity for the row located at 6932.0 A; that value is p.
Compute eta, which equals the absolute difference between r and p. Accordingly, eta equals 2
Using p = 133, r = 135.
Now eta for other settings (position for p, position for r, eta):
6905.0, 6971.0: 0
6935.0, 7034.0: 2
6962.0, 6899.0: 6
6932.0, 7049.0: 5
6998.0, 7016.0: 2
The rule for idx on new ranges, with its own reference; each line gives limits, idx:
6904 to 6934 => 6905.0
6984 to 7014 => 6992.0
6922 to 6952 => 6929.0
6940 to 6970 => 6950.0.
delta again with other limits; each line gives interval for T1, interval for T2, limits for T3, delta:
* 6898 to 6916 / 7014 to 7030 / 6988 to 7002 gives 134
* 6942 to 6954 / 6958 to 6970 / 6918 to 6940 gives 136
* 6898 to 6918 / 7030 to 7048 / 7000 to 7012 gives 134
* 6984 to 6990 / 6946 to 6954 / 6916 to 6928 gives 135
